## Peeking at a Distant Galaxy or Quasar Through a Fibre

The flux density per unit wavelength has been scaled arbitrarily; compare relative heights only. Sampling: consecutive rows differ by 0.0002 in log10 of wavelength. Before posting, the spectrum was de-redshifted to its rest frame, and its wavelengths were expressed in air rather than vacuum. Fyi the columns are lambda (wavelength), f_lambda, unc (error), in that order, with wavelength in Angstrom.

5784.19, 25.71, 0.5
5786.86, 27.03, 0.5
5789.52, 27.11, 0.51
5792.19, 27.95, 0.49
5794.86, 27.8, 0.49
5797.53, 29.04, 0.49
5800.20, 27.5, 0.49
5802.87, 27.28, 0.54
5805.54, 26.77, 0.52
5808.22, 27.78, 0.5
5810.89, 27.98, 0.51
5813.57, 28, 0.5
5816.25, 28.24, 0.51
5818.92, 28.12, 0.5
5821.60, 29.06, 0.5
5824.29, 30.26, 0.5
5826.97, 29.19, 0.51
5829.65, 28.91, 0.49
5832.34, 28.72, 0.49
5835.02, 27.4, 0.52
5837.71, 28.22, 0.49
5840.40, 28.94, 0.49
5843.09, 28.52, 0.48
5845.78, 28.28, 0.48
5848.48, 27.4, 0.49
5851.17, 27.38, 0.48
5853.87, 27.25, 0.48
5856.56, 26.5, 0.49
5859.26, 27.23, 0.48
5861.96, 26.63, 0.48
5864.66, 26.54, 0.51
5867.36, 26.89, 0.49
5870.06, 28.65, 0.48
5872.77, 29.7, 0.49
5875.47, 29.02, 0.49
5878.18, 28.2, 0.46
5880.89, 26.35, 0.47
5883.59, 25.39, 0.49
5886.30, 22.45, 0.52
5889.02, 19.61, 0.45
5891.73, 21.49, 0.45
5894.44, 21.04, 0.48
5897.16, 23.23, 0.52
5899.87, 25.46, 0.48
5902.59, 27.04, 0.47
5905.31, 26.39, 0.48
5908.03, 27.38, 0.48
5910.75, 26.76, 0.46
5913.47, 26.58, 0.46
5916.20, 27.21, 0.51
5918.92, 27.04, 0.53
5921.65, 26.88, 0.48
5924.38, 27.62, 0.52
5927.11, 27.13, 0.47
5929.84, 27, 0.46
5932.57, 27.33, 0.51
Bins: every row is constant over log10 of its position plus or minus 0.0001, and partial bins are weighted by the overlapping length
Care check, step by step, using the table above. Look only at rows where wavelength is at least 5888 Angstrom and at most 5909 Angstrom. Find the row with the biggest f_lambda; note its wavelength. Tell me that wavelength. 5908.03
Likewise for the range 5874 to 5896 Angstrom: 5875.47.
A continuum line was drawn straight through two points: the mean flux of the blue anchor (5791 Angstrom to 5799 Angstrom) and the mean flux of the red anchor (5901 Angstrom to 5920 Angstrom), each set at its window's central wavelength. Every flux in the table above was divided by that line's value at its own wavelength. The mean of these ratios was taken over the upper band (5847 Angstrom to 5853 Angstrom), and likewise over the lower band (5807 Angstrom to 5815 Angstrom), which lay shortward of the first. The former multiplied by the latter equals 0.99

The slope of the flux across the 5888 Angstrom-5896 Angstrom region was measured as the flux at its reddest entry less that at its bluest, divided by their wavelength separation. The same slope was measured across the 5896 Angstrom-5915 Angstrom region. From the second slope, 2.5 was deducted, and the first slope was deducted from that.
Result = -2.56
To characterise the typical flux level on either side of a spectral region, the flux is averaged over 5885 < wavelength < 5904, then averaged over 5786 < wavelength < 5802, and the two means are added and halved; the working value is 25.3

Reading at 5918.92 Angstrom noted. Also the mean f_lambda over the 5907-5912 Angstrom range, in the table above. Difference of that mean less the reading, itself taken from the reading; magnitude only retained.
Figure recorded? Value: 27.0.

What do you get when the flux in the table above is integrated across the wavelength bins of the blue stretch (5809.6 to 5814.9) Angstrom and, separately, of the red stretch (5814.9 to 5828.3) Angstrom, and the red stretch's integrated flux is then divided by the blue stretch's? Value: 2.6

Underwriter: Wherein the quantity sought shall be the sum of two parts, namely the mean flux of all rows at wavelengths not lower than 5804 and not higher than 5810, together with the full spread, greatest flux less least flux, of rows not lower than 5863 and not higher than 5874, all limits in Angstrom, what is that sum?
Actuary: 30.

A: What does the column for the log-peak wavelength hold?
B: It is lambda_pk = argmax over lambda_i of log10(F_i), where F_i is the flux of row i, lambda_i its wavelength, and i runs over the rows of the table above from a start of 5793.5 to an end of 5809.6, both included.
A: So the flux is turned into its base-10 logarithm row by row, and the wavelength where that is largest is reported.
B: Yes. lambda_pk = 5797.53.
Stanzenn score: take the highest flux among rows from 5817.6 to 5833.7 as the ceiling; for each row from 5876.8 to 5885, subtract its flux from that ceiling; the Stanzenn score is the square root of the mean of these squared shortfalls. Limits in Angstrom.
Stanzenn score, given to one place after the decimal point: 3.8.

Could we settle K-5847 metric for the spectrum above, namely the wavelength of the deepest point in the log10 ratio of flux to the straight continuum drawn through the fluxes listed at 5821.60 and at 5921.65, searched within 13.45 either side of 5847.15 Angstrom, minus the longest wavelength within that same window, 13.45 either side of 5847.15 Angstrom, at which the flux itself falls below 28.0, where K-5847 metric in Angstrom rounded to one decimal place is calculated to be -2.7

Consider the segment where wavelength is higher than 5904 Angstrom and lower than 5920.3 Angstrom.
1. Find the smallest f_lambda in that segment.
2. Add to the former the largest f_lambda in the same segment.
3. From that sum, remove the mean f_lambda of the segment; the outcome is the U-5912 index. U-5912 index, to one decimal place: 26.9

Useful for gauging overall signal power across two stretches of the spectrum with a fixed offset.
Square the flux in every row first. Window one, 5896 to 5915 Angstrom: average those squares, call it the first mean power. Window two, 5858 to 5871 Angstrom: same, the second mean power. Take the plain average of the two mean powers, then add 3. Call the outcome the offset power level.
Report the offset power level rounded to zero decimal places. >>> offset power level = 715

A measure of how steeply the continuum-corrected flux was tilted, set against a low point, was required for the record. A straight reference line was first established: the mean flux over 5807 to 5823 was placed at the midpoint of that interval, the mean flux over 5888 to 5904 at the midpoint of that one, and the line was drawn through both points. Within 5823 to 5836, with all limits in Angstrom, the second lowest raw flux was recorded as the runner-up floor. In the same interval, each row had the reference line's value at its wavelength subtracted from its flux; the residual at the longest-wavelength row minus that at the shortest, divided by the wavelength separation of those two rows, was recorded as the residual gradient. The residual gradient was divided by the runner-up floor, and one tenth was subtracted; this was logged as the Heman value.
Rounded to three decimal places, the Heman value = -0.107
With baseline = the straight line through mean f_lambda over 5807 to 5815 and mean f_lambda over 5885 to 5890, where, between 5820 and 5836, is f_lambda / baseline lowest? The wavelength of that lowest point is 5835.02 Angstrom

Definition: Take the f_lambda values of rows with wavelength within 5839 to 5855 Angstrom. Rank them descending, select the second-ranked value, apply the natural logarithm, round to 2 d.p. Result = 3.35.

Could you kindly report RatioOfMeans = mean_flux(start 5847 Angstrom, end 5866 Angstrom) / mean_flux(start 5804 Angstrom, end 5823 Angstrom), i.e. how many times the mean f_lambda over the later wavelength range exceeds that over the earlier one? 0.96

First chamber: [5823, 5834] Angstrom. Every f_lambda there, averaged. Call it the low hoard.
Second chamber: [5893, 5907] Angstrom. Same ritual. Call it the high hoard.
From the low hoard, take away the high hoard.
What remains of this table 5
